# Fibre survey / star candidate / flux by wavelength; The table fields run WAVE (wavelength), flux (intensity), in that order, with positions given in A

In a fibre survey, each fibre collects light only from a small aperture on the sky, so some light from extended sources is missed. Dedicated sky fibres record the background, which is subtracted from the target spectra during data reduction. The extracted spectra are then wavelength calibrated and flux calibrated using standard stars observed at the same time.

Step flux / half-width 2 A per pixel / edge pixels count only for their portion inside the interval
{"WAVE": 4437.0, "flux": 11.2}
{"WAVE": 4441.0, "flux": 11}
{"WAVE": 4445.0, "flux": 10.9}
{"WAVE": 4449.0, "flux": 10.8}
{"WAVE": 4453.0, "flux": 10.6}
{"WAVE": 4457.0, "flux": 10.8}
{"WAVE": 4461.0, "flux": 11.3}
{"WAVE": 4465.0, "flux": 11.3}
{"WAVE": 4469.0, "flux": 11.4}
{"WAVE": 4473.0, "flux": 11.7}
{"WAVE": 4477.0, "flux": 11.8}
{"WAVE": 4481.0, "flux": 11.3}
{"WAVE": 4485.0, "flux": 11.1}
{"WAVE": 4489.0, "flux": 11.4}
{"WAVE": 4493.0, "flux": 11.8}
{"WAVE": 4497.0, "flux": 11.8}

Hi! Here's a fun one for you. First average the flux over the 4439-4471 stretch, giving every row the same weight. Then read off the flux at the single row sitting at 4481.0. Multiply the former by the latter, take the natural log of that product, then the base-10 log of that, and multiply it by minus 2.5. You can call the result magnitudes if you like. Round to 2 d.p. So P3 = -1.71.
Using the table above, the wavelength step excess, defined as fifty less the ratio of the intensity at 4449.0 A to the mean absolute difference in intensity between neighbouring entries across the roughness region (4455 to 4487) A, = 6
